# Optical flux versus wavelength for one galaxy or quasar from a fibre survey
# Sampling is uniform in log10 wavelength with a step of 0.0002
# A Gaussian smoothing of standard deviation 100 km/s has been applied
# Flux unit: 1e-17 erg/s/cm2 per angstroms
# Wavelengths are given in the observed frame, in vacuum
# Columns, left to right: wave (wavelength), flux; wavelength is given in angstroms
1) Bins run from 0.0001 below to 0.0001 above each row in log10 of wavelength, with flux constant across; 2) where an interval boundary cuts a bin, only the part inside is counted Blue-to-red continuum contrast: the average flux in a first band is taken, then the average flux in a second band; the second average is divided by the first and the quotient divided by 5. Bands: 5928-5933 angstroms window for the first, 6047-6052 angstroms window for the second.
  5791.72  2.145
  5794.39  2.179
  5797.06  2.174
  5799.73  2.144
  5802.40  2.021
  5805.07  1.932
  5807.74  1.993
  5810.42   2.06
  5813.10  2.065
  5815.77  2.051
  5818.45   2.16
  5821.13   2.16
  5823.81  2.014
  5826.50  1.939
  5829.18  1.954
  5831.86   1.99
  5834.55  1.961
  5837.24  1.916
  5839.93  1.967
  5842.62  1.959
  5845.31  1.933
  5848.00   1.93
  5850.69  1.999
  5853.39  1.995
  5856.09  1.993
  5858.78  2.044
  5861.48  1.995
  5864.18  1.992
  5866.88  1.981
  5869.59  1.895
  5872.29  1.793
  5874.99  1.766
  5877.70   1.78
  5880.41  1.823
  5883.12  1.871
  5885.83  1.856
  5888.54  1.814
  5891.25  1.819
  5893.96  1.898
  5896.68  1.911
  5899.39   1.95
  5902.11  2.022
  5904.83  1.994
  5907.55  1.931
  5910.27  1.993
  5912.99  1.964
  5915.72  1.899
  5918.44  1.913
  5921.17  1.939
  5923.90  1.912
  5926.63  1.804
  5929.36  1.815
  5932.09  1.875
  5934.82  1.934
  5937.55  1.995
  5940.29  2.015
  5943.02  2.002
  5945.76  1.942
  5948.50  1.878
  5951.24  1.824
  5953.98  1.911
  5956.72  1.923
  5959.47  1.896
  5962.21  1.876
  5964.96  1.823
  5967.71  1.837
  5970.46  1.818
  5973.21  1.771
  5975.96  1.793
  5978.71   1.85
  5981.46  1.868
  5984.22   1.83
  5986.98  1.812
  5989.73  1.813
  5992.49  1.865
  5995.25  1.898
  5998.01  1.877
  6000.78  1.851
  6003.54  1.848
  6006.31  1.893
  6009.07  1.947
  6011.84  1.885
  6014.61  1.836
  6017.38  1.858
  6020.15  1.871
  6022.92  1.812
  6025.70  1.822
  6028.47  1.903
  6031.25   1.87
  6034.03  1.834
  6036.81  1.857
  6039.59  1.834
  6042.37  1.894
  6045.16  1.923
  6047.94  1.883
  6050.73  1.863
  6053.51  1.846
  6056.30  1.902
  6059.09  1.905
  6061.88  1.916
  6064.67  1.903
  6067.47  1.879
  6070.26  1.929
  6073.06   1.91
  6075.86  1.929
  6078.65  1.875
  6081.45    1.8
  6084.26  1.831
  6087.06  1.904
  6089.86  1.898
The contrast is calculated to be 0.2030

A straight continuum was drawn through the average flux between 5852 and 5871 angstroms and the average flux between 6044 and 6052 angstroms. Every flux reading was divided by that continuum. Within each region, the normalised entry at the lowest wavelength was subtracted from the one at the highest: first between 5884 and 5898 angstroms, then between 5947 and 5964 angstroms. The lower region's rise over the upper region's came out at 12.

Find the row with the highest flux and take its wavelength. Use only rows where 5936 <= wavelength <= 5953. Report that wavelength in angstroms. 5940.29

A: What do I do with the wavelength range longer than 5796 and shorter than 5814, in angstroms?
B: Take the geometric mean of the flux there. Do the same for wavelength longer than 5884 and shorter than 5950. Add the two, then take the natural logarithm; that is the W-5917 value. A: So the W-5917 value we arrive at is 1.379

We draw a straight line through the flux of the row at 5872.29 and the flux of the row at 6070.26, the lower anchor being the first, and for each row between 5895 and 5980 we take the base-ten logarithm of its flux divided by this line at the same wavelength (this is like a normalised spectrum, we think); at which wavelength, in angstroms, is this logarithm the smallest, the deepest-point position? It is 5973.21 angstroms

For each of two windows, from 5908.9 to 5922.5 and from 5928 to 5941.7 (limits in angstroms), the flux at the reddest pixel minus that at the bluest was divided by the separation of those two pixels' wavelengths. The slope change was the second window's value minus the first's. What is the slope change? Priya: 0.023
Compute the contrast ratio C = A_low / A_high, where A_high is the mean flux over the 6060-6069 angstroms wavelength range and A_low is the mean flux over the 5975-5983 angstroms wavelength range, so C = 0.97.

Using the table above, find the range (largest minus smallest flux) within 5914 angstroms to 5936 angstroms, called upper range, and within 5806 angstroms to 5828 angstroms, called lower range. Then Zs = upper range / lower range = 0.61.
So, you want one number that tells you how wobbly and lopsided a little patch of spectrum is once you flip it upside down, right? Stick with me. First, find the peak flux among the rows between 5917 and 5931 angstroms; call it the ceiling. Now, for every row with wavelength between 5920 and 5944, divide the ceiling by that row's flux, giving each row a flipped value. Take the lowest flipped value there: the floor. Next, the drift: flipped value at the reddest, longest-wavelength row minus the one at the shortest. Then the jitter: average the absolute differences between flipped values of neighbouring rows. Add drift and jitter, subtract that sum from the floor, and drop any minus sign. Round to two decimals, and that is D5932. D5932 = 0.97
